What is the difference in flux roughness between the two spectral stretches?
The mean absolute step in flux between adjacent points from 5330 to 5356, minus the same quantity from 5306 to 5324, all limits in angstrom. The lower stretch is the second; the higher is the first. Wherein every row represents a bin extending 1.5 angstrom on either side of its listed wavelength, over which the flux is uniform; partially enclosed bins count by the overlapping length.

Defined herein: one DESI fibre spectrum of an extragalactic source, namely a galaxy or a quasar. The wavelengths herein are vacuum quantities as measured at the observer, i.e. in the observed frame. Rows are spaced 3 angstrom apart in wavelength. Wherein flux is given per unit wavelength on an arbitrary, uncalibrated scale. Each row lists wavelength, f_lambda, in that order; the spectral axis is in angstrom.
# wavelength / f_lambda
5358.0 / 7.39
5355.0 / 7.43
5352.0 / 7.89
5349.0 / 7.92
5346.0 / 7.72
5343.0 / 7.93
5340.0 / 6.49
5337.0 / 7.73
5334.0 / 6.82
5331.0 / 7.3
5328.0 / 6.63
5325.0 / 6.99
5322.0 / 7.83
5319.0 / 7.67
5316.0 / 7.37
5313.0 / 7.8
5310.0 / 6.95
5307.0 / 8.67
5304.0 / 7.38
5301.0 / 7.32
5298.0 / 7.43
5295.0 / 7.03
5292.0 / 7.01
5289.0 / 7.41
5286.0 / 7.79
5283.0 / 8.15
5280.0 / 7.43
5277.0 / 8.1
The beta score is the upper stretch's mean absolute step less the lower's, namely -0.07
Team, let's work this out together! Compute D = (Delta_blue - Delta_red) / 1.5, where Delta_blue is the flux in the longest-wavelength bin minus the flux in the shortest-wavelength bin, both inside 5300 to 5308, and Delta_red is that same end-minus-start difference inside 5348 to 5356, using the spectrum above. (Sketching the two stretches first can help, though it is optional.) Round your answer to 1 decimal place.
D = 1.2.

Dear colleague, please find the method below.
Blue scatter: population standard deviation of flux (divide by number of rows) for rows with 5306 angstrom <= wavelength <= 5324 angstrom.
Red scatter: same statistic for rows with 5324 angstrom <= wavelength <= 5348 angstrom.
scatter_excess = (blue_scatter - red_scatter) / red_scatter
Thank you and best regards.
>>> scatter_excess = 0.0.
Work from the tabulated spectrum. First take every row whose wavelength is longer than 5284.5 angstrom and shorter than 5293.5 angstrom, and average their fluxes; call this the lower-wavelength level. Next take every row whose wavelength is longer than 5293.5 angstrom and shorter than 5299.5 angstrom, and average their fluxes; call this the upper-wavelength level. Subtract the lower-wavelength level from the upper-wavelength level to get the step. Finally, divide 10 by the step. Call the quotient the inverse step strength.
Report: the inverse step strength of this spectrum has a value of -58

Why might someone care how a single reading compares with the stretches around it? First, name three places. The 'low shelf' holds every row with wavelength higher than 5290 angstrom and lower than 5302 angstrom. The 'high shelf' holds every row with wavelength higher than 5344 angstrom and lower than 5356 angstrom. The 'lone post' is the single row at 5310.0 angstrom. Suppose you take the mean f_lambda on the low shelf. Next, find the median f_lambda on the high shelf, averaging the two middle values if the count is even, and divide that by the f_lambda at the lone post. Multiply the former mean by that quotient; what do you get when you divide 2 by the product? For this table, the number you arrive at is 0.247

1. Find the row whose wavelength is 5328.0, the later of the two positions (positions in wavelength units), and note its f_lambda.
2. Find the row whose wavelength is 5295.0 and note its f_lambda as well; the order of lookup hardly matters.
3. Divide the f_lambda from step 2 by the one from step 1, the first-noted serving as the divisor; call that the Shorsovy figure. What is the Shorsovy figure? 1.06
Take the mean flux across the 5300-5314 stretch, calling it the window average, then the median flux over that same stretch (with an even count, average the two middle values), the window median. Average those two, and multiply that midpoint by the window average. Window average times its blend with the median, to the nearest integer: 57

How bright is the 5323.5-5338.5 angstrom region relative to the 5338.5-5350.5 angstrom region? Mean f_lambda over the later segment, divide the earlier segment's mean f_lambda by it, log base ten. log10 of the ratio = -0.025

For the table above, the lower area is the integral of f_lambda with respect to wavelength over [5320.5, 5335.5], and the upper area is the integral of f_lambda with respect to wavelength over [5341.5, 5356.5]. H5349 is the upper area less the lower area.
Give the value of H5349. 10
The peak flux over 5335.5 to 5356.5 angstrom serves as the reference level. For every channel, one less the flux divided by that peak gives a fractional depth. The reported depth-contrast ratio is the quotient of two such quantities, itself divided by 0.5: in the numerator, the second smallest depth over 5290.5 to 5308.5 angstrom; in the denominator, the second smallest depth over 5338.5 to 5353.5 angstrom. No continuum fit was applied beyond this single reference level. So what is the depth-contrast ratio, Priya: 100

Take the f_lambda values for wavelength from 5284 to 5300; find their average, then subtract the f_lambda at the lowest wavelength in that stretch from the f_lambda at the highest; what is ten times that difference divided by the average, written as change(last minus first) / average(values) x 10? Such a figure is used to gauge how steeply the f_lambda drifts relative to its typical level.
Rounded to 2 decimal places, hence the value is -0.49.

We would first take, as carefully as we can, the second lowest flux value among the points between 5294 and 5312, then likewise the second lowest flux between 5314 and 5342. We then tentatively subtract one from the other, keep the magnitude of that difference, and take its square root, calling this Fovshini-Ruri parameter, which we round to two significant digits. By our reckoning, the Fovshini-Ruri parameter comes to 0.63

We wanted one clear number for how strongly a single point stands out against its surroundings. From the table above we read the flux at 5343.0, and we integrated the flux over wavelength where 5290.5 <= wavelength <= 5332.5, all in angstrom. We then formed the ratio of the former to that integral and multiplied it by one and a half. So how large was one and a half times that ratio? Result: 0.038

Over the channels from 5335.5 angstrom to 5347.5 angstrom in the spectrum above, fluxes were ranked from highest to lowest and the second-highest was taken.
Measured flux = 7.73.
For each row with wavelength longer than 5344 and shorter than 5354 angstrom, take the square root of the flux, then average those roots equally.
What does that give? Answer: 2.80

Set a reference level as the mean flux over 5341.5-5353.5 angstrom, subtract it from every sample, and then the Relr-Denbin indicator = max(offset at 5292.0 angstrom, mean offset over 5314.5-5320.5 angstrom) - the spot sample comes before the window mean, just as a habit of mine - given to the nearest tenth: -0.3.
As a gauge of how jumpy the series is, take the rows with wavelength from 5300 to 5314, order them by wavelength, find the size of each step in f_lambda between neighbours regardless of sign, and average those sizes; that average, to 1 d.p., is 1.0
